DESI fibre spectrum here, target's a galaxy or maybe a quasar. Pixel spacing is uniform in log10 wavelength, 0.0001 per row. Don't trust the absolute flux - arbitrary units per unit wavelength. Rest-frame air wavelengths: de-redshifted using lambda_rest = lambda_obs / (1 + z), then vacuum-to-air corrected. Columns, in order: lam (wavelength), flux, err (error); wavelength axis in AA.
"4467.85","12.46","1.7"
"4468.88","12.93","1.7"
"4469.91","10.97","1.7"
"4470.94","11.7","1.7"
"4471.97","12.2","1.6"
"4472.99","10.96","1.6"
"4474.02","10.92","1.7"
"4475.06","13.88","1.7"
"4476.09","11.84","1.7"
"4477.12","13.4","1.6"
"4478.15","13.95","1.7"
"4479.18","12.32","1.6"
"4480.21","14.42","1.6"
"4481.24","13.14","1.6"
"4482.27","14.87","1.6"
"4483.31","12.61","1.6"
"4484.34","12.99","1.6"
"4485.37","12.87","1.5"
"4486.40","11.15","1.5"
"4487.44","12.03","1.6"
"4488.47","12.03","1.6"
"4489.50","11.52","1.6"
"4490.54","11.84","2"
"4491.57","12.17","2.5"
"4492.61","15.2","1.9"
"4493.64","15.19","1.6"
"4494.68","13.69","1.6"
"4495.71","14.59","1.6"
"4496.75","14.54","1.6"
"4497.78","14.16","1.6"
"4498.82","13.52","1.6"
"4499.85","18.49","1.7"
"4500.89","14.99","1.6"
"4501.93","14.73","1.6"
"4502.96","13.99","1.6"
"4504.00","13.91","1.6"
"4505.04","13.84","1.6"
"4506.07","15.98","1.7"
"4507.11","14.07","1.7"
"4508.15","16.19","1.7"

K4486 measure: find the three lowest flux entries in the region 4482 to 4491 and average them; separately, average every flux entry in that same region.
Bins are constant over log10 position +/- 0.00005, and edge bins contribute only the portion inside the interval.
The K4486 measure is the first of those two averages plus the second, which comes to 24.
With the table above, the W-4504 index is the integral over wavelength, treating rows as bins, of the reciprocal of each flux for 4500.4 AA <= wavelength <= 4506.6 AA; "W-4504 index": 0.43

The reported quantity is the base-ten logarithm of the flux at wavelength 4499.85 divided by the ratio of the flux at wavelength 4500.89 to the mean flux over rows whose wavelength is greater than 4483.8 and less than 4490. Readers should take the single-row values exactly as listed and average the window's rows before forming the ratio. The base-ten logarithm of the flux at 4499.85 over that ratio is 1.17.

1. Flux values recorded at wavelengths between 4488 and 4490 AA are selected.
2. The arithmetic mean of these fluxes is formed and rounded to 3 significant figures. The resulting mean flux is 11.8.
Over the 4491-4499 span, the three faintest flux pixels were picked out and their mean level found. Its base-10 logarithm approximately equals 1.12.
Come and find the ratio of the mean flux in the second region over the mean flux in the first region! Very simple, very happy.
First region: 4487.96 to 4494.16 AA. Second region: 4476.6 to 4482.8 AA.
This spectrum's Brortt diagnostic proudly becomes 1.05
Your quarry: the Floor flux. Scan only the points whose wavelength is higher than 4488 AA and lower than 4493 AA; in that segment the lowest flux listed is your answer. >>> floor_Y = 11.52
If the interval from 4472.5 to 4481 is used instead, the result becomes 10.92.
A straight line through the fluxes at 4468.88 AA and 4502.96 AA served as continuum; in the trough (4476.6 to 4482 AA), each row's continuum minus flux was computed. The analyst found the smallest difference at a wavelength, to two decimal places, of 4480.21 AA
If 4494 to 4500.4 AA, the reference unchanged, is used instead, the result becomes 4499.85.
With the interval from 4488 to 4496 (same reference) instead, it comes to 4492.61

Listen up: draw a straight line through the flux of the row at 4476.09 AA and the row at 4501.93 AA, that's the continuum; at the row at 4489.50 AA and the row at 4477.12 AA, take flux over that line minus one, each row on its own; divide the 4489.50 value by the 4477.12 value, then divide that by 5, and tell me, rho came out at -0.23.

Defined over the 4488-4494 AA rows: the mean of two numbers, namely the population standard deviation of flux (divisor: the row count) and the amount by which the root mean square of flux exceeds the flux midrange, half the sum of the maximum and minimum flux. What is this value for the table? 0.65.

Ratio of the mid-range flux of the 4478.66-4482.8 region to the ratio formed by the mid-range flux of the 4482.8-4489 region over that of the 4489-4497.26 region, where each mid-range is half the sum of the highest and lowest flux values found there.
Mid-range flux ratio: 15.0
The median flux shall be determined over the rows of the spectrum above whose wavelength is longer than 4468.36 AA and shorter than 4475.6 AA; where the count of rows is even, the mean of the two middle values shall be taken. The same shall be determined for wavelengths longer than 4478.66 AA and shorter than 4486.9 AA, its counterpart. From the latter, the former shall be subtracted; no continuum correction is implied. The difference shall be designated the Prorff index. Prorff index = 1.2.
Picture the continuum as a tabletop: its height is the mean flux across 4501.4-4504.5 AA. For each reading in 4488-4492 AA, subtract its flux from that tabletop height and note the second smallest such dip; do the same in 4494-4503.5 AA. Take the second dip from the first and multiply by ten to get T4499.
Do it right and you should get 30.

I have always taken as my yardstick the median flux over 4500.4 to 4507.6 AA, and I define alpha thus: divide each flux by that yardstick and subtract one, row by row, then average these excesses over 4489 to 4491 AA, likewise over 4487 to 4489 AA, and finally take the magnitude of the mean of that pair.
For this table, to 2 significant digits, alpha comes 0.16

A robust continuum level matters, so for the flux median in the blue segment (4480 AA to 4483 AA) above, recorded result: 14.4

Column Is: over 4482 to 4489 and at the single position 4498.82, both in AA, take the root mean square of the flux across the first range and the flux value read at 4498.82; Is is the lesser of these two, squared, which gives 161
